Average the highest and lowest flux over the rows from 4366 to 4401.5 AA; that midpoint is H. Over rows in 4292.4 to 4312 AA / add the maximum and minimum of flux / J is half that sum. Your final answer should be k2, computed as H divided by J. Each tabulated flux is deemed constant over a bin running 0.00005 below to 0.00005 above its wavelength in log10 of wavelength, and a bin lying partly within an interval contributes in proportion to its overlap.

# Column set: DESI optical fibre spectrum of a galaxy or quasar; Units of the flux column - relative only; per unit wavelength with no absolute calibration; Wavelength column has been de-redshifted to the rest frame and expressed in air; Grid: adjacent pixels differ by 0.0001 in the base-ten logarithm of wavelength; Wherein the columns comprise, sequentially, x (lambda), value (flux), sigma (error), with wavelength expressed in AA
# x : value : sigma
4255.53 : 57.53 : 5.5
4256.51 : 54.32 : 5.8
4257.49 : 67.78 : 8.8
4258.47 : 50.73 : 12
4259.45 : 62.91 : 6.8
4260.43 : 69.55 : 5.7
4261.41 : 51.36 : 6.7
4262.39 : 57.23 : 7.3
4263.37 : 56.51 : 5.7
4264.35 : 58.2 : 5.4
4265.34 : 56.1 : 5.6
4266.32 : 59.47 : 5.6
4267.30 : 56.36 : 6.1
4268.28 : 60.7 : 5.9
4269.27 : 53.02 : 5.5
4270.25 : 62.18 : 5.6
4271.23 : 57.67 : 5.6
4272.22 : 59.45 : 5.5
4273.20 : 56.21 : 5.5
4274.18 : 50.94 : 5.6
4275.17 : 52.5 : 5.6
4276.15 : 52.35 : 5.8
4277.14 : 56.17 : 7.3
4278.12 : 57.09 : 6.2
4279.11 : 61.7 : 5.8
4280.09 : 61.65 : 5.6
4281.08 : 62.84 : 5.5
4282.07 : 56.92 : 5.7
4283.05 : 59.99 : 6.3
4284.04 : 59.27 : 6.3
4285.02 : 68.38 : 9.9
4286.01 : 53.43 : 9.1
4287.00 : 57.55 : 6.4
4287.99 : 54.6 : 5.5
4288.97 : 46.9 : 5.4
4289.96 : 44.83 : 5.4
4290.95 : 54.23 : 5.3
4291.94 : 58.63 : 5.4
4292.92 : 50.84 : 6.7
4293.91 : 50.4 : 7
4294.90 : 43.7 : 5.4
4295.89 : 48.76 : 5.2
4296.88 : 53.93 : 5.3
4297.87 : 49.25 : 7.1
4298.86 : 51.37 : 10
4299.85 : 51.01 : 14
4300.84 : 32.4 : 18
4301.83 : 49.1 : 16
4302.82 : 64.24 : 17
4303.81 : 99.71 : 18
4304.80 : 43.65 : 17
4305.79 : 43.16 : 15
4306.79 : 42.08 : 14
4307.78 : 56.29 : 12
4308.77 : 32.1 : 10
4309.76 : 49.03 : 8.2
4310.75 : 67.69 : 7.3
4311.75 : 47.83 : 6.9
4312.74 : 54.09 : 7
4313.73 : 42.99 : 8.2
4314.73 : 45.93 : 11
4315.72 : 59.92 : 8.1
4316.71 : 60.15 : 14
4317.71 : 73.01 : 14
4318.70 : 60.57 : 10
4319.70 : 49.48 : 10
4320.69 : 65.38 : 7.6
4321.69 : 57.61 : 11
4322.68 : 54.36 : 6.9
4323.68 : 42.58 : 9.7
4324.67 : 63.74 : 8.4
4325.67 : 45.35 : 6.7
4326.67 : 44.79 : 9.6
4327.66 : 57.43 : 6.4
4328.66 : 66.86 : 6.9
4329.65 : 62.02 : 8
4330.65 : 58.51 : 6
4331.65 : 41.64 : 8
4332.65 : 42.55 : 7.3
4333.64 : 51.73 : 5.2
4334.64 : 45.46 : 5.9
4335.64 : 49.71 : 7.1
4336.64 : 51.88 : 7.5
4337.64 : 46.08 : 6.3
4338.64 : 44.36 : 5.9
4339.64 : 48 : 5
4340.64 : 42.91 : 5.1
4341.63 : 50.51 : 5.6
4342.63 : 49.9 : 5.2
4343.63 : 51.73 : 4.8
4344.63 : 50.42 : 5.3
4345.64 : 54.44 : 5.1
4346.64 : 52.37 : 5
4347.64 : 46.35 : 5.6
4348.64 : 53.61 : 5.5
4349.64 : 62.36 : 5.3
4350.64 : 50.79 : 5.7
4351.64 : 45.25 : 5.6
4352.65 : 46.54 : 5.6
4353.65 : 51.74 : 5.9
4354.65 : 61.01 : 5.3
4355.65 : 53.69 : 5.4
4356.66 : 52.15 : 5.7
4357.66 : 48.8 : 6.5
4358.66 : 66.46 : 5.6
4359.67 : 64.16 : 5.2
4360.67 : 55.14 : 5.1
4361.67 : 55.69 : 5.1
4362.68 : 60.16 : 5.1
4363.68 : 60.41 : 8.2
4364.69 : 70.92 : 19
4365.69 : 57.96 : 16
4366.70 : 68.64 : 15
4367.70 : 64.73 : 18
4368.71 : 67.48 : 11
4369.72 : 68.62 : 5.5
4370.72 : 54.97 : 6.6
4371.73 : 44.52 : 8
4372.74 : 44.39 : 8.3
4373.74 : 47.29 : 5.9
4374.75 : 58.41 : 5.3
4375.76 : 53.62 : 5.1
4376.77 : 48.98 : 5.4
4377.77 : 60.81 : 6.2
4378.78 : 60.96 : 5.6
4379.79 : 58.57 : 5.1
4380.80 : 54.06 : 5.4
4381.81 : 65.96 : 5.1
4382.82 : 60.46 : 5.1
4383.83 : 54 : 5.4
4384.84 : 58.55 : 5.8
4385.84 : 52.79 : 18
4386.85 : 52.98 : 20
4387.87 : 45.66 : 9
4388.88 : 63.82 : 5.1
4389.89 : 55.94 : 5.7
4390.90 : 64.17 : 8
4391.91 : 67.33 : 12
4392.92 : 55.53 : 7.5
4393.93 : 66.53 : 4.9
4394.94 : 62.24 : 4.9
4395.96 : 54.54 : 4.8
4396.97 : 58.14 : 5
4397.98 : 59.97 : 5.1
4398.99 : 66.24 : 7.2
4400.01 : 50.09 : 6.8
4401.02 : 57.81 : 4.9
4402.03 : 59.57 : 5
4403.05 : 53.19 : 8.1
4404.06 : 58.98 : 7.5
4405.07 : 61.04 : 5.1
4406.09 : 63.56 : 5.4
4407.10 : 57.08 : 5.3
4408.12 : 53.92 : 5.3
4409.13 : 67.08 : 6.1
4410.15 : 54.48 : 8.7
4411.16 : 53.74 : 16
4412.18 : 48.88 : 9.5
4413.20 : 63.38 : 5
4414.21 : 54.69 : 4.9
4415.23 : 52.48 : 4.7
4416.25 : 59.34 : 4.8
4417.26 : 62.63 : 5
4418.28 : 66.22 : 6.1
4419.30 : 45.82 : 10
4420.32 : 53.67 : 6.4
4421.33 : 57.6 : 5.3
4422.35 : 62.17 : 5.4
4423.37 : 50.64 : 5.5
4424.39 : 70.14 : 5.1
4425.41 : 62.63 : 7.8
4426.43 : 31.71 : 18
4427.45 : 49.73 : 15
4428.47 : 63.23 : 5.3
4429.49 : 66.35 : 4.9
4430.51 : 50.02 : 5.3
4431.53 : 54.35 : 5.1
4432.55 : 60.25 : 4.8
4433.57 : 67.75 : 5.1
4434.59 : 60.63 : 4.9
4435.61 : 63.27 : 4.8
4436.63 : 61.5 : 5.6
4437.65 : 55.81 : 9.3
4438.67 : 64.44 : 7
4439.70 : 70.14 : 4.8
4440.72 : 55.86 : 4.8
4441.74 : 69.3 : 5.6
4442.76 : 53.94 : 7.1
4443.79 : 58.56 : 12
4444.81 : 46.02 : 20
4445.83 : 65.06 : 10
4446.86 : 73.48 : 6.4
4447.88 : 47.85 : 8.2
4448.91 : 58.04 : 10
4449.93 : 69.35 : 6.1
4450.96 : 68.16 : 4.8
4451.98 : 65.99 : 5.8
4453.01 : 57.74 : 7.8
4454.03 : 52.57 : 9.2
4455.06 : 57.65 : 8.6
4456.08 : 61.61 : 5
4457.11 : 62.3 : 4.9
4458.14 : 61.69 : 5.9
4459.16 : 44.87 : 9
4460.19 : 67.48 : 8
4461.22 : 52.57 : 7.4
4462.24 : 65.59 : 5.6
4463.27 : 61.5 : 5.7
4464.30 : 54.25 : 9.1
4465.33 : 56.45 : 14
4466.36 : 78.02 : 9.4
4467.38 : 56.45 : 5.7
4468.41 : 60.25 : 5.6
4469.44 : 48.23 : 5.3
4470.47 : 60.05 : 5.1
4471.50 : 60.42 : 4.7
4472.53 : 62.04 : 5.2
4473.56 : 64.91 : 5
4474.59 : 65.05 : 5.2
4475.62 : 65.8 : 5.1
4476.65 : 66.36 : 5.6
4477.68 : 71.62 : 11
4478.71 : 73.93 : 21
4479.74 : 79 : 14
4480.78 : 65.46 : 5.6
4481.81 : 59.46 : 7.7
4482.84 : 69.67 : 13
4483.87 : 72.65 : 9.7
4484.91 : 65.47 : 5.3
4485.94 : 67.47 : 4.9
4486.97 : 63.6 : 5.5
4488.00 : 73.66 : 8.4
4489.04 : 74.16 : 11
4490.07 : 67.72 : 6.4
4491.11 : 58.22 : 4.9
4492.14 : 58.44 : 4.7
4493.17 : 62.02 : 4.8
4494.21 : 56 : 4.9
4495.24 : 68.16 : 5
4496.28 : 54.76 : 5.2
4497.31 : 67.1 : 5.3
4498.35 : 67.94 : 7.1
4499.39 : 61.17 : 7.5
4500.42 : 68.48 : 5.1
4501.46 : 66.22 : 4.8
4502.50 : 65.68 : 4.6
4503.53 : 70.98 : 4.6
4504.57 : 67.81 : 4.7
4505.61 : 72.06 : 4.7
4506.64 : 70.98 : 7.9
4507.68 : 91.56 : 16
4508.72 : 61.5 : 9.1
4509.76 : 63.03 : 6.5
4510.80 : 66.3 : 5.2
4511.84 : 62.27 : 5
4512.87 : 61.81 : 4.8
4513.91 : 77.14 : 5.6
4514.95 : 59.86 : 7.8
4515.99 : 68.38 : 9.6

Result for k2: 0.86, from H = 57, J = 66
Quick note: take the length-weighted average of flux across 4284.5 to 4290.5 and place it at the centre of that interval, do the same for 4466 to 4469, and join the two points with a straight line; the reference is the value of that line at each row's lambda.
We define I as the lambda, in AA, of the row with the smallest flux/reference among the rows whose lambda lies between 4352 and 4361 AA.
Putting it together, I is 4352.65 AA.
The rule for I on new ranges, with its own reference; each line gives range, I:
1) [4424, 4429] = 4426.43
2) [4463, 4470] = 4469.44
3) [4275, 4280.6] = 4276.15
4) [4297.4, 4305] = 4300.84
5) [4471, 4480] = 4471.50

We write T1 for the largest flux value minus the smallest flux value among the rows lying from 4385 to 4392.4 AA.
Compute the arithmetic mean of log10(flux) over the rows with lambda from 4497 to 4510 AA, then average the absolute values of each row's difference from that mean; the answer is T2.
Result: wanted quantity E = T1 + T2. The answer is 22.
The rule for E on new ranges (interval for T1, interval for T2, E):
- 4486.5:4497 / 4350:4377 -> 19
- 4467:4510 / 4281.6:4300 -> 43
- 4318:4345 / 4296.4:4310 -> 25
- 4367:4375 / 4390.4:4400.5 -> 24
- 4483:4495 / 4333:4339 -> 18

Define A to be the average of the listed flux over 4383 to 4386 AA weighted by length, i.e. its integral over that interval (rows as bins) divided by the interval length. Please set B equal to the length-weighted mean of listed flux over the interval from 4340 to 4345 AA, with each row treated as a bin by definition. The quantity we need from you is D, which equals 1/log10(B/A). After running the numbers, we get -17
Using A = 56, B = 49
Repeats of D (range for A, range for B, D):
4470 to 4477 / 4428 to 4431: -39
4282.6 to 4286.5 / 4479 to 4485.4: 18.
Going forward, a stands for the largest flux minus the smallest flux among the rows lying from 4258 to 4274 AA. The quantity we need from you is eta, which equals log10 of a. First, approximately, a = 19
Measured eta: 1.27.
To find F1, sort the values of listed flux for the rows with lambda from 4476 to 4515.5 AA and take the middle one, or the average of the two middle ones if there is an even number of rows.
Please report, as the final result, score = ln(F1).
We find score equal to 4.20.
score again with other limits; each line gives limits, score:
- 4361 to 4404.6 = 4.07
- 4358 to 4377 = 4.07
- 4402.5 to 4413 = 4.02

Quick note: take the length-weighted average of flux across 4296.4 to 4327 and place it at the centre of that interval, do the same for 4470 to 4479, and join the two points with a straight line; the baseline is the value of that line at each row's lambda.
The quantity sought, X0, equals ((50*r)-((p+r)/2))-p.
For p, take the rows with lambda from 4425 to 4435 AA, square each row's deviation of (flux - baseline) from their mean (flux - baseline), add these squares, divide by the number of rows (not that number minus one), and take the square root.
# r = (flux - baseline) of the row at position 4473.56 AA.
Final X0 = -37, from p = 10.1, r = 0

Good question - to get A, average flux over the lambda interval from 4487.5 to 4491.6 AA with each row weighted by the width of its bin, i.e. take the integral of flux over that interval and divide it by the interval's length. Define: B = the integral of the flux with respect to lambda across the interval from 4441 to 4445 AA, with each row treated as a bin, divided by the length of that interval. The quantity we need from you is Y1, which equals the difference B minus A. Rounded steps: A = 68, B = 58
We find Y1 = -11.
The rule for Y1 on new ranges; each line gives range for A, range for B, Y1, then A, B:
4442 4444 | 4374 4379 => -2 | 57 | 56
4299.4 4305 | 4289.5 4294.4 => -6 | 57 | 52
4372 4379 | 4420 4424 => 4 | 53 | 57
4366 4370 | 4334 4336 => -19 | 67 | 48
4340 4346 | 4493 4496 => 12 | 50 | 61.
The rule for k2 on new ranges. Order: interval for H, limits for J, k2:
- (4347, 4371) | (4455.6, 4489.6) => 0.94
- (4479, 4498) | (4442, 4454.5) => 1.12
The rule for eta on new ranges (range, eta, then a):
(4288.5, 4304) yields 1.83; 67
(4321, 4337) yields 1.40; 25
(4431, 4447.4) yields 1.44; 27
